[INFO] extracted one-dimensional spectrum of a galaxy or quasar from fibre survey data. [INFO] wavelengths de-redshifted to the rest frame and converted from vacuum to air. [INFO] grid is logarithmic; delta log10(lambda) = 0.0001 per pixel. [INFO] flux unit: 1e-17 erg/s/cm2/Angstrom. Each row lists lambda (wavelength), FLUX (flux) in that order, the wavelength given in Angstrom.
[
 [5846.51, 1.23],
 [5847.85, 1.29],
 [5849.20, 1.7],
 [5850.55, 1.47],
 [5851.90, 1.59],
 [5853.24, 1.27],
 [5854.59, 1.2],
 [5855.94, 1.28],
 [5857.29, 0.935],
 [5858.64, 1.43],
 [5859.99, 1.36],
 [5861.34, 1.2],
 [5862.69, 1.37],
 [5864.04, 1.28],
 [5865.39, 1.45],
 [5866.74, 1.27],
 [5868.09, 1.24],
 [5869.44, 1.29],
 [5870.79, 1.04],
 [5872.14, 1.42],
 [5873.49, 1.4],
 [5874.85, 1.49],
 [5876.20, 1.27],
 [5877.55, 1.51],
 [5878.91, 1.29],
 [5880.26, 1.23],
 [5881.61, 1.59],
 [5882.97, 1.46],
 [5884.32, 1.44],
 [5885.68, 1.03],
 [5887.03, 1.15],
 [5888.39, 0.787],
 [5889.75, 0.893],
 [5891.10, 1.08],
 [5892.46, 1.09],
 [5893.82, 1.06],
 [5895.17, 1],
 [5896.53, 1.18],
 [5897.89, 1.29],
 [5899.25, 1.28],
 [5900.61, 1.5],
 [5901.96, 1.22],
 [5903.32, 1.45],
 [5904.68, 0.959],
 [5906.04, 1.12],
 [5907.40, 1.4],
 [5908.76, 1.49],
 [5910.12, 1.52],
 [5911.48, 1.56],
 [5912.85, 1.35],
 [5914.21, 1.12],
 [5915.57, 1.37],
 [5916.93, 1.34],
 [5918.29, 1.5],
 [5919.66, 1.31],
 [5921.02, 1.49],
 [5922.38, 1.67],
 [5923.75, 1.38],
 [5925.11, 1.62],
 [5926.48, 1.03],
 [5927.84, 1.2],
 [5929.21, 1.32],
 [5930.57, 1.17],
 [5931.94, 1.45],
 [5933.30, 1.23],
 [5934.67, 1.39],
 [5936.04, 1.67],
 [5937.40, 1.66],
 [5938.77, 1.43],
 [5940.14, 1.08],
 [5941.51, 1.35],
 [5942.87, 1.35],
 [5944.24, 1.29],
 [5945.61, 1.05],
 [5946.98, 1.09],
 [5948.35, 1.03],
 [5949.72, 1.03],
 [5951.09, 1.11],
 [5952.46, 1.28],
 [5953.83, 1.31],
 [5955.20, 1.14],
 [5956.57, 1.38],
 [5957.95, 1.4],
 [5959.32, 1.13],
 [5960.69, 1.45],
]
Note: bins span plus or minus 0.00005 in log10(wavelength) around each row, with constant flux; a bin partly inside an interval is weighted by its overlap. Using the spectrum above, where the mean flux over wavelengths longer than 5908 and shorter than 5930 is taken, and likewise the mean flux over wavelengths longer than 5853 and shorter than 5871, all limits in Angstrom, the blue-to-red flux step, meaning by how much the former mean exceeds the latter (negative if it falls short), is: 0.13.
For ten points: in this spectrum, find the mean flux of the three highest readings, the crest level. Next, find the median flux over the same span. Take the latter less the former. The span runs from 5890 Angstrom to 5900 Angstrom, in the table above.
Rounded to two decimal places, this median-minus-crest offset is -0.16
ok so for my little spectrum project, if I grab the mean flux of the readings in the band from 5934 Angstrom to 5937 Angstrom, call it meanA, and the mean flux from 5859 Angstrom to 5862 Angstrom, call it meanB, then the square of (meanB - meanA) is 0.062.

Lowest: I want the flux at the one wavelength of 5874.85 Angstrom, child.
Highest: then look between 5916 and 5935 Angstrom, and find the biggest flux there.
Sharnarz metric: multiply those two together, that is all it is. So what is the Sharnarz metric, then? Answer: 2.49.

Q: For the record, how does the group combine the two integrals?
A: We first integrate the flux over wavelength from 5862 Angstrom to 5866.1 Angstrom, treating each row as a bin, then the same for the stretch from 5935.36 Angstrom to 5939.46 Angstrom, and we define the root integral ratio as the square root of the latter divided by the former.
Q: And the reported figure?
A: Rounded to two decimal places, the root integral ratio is 1.08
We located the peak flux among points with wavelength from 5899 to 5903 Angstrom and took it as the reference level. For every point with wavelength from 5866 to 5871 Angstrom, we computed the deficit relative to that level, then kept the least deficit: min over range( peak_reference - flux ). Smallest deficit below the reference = 0.21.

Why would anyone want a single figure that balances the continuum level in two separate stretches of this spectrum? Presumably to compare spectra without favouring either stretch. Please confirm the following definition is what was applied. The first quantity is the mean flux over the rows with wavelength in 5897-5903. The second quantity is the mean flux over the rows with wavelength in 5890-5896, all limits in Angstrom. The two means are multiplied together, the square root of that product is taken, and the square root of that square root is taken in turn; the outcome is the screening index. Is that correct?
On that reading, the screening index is 1.09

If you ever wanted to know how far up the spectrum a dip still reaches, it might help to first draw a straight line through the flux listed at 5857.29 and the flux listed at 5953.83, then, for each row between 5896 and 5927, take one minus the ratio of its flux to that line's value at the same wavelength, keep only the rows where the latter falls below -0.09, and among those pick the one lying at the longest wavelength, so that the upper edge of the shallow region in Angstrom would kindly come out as 5925.11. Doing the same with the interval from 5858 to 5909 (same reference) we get 5908.76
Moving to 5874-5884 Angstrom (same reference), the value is 5882.97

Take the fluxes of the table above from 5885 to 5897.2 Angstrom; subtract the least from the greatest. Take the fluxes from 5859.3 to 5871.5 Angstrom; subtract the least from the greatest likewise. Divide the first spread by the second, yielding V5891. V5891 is 0.96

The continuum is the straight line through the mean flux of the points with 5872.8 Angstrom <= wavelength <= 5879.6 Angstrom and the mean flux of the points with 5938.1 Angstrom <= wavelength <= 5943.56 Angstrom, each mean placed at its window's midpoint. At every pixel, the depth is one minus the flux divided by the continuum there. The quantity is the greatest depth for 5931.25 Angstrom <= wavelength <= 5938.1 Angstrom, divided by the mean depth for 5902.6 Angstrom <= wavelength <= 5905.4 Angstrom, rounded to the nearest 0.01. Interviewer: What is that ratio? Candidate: 0.57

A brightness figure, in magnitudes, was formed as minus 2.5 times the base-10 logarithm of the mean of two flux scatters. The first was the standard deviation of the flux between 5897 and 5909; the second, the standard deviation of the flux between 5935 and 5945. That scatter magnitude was 1.8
